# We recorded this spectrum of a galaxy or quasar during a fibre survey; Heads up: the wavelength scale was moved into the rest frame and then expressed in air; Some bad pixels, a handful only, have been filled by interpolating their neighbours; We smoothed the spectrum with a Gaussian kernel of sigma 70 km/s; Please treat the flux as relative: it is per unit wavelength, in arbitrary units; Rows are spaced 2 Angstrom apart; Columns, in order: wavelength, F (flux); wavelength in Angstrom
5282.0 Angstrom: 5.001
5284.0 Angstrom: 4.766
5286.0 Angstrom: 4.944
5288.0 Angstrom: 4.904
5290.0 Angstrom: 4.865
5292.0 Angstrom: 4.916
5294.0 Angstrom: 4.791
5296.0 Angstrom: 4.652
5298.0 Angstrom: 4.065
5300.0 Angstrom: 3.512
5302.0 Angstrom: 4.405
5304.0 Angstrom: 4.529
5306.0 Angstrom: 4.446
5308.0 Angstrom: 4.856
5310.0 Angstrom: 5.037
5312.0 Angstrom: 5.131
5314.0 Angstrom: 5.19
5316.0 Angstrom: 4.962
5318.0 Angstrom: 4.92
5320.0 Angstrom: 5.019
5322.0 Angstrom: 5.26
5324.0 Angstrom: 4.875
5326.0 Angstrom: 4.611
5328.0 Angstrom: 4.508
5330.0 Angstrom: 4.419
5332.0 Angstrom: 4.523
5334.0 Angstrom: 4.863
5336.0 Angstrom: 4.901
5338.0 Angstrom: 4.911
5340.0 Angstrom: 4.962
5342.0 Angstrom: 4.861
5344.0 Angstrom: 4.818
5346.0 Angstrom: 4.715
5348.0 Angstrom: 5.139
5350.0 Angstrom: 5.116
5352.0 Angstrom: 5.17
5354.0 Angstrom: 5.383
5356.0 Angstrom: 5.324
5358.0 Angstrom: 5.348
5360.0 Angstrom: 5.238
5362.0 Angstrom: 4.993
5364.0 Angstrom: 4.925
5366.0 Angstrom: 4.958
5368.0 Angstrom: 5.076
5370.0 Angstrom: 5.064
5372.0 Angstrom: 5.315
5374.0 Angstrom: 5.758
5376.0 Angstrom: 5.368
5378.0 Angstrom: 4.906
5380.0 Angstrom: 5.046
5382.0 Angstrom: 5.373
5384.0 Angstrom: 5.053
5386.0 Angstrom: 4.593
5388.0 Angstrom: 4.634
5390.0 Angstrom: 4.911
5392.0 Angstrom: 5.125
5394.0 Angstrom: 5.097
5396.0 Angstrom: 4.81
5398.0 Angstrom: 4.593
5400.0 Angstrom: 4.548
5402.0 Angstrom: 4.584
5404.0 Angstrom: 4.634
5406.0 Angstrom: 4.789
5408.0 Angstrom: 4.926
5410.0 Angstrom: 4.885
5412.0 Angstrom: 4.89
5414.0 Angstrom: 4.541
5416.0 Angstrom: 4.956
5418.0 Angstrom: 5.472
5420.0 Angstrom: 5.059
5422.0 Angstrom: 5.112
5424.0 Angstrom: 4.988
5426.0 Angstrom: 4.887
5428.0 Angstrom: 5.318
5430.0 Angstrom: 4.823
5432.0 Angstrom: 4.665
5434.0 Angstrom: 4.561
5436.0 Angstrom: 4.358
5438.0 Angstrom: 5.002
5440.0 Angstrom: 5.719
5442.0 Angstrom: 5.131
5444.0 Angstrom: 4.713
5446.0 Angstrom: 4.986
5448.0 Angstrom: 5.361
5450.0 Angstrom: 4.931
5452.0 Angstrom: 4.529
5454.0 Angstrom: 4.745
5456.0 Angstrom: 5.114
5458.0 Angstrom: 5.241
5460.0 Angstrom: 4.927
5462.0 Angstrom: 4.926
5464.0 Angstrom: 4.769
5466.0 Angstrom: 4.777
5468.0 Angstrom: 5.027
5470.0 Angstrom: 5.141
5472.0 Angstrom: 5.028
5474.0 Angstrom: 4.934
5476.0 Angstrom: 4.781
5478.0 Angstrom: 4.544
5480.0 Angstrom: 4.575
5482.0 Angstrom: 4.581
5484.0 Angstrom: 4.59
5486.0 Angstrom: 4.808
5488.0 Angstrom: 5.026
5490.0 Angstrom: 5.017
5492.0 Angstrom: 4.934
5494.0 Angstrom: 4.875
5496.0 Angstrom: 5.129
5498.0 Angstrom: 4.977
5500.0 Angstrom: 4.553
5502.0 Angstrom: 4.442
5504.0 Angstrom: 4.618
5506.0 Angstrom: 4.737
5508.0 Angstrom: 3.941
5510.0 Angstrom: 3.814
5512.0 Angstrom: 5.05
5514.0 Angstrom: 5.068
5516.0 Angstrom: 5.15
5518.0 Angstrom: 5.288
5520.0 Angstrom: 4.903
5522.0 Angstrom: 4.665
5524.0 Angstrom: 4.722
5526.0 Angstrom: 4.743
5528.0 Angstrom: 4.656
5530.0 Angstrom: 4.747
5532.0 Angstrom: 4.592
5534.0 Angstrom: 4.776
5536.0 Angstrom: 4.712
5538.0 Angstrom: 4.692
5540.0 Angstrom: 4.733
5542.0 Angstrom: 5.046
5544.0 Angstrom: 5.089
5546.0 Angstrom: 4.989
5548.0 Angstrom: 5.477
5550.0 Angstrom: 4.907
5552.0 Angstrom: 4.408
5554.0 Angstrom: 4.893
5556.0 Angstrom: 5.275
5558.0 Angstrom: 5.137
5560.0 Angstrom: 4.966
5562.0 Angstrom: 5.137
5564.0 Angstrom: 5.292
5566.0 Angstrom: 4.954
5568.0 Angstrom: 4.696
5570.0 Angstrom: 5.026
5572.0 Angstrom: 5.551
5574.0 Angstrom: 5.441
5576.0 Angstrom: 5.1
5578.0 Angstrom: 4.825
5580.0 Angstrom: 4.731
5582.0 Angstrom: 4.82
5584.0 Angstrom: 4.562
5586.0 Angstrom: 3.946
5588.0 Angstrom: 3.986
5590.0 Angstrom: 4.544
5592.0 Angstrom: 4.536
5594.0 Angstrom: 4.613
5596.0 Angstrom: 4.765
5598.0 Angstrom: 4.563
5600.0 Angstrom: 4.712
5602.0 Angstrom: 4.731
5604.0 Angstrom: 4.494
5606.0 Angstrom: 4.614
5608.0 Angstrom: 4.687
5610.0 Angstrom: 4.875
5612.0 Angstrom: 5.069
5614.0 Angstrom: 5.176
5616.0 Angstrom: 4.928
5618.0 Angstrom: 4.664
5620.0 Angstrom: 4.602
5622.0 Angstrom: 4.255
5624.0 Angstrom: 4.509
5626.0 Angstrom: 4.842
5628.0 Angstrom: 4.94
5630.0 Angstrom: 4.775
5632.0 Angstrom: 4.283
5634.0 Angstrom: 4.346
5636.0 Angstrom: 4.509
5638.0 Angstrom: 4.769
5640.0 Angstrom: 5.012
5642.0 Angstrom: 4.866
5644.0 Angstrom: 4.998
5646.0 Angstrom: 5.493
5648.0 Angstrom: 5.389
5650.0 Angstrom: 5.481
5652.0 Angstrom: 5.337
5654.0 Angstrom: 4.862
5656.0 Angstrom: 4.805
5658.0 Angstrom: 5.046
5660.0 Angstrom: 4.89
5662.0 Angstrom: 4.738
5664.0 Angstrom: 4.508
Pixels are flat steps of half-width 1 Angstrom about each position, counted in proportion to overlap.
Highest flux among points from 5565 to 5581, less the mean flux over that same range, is 0.51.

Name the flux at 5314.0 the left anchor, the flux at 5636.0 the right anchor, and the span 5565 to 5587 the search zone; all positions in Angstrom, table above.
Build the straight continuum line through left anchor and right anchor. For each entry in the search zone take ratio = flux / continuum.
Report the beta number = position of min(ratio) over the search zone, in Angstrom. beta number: 5586.0 Angstrom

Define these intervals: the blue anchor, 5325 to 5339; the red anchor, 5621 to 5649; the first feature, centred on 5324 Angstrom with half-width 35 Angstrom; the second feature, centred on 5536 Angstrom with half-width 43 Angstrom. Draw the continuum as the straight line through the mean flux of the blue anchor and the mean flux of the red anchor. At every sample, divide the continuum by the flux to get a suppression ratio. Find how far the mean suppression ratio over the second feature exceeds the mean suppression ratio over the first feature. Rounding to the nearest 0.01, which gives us 0.00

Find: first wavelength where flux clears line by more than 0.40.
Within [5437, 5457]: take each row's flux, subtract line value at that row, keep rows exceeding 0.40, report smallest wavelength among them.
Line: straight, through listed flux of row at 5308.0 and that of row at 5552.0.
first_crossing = 5440.0 Angstrom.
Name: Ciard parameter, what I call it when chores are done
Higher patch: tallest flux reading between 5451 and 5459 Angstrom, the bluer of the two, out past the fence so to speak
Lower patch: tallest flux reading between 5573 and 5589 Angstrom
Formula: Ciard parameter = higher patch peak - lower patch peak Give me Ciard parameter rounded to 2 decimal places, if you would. -0.20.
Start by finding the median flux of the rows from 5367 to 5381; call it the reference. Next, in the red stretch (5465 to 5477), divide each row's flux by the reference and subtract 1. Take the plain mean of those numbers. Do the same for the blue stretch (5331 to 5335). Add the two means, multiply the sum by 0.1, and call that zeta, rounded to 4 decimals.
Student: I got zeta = -0.0101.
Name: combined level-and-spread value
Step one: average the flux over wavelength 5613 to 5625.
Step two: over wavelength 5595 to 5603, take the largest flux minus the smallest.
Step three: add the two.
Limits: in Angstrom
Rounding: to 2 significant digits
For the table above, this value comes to 4.9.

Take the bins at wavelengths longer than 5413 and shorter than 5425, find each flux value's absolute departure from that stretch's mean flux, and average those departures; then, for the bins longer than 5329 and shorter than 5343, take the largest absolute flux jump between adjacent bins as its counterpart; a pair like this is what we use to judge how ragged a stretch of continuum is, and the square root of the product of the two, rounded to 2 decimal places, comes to 0.26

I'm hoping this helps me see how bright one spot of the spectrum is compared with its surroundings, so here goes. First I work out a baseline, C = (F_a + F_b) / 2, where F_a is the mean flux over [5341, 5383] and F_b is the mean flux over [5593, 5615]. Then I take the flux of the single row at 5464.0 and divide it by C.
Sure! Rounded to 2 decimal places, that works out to 0.96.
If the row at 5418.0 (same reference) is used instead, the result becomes 1.11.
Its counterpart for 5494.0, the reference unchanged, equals 0.99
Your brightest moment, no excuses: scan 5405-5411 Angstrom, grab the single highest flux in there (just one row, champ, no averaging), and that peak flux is 4.926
